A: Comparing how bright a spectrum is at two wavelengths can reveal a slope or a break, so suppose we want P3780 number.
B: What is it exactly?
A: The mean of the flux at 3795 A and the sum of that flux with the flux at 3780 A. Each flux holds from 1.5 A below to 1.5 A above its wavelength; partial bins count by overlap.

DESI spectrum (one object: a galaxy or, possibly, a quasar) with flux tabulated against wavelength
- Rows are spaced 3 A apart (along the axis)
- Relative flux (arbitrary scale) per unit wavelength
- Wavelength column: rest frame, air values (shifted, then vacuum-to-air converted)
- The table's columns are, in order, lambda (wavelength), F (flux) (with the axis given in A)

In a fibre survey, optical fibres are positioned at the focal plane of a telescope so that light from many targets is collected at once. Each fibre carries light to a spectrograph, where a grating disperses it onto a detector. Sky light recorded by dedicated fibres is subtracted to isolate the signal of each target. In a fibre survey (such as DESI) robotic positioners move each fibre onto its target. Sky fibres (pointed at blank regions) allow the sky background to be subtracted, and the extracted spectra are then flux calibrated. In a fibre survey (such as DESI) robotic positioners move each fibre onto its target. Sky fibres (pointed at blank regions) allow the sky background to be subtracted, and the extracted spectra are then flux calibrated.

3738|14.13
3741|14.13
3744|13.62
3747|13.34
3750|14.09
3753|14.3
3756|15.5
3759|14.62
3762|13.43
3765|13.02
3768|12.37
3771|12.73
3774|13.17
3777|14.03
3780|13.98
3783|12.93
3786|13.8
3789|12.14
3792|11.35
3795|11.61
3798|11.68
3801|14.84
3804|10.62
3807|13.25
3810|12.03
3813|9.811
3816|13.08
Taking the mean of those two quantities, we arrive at 18.6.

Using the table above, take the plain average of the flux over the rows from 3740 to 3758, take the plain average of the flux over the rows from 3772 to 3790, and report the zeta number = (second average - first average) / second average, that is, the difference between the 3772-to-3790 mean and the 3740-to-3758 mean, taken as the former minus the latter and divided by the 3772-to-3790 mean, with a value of -0.06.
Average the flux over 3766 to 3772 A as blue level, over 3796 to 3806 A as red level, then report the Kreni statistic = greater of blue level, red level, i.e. 12.6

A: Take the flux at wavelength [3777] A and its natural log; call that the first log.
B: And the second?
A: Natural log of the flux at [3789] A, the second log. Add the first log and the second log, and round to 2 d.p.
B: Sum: 5.14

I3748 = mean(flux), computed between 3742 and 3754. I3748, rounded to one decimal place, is 13.8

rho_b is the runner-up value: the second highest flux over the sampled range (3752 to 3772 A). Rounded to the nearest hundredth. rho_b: 14.62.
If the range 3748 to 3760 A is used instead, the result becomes 14.62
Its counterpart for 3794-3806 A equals 11.68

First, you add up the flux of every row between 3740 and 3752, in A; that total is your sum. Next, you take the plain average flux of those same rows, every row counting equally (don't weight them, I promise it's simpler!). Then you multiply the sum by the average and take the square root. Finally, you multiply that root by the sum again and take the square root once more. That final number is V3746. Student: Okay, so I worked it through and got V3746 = 39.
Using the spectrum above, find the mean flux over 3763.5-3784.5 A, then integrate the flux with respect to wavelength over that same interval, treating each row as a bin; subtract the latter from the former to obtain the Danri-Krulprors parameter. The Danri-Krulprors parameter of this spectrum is -264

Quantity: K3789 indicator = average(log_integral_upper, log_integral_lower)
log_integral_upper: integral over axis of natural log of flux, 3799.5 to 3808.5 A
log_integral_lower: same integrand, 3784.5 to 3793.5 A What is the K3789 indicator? 22.8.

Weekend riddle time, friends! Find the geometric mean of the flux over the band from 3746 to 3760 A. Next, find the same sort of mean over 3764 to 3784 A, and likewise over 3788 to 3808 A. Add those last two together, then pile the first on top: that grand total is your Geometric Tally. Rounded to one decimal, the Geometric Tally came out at 39.7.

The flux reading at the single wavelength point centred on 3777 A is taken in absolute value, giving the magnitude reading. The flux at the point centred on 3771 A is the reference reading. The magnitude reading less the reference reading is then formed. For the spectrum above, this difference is 1.3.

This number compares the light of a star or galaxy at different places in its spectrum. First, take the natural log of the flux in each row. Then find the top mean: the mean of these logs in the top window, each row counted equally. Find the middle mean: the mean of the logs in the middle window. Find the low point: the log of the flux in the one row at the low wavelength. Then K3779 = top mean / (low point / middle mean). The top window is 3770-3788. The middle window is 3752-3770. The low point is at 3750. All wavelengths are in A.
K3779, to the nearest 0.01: 2.58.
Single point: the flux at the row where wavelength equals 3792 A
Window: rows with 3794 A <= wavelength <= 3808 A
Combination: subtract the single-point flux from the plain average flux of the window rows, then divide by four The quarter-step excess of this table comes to 0.26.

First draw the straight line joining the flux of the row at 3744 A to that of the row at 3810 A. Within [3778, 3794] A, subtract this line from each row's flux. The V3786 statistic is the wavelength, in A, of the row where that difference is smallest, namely 3792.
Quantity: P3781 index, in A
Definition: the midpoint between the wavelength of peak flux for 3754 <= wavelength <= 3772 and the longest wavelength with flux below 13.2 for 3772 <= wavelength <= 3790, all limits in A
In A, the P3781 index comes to 3772.5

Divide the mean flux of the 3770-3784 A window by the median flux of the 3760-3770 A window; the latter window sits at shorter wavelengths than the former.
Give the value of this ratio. 1.03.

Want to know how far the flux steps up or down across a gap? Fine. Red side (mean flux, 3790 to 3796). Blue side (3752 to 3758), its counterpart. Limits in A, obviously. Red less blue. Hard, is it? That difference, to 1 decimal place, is -3.4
